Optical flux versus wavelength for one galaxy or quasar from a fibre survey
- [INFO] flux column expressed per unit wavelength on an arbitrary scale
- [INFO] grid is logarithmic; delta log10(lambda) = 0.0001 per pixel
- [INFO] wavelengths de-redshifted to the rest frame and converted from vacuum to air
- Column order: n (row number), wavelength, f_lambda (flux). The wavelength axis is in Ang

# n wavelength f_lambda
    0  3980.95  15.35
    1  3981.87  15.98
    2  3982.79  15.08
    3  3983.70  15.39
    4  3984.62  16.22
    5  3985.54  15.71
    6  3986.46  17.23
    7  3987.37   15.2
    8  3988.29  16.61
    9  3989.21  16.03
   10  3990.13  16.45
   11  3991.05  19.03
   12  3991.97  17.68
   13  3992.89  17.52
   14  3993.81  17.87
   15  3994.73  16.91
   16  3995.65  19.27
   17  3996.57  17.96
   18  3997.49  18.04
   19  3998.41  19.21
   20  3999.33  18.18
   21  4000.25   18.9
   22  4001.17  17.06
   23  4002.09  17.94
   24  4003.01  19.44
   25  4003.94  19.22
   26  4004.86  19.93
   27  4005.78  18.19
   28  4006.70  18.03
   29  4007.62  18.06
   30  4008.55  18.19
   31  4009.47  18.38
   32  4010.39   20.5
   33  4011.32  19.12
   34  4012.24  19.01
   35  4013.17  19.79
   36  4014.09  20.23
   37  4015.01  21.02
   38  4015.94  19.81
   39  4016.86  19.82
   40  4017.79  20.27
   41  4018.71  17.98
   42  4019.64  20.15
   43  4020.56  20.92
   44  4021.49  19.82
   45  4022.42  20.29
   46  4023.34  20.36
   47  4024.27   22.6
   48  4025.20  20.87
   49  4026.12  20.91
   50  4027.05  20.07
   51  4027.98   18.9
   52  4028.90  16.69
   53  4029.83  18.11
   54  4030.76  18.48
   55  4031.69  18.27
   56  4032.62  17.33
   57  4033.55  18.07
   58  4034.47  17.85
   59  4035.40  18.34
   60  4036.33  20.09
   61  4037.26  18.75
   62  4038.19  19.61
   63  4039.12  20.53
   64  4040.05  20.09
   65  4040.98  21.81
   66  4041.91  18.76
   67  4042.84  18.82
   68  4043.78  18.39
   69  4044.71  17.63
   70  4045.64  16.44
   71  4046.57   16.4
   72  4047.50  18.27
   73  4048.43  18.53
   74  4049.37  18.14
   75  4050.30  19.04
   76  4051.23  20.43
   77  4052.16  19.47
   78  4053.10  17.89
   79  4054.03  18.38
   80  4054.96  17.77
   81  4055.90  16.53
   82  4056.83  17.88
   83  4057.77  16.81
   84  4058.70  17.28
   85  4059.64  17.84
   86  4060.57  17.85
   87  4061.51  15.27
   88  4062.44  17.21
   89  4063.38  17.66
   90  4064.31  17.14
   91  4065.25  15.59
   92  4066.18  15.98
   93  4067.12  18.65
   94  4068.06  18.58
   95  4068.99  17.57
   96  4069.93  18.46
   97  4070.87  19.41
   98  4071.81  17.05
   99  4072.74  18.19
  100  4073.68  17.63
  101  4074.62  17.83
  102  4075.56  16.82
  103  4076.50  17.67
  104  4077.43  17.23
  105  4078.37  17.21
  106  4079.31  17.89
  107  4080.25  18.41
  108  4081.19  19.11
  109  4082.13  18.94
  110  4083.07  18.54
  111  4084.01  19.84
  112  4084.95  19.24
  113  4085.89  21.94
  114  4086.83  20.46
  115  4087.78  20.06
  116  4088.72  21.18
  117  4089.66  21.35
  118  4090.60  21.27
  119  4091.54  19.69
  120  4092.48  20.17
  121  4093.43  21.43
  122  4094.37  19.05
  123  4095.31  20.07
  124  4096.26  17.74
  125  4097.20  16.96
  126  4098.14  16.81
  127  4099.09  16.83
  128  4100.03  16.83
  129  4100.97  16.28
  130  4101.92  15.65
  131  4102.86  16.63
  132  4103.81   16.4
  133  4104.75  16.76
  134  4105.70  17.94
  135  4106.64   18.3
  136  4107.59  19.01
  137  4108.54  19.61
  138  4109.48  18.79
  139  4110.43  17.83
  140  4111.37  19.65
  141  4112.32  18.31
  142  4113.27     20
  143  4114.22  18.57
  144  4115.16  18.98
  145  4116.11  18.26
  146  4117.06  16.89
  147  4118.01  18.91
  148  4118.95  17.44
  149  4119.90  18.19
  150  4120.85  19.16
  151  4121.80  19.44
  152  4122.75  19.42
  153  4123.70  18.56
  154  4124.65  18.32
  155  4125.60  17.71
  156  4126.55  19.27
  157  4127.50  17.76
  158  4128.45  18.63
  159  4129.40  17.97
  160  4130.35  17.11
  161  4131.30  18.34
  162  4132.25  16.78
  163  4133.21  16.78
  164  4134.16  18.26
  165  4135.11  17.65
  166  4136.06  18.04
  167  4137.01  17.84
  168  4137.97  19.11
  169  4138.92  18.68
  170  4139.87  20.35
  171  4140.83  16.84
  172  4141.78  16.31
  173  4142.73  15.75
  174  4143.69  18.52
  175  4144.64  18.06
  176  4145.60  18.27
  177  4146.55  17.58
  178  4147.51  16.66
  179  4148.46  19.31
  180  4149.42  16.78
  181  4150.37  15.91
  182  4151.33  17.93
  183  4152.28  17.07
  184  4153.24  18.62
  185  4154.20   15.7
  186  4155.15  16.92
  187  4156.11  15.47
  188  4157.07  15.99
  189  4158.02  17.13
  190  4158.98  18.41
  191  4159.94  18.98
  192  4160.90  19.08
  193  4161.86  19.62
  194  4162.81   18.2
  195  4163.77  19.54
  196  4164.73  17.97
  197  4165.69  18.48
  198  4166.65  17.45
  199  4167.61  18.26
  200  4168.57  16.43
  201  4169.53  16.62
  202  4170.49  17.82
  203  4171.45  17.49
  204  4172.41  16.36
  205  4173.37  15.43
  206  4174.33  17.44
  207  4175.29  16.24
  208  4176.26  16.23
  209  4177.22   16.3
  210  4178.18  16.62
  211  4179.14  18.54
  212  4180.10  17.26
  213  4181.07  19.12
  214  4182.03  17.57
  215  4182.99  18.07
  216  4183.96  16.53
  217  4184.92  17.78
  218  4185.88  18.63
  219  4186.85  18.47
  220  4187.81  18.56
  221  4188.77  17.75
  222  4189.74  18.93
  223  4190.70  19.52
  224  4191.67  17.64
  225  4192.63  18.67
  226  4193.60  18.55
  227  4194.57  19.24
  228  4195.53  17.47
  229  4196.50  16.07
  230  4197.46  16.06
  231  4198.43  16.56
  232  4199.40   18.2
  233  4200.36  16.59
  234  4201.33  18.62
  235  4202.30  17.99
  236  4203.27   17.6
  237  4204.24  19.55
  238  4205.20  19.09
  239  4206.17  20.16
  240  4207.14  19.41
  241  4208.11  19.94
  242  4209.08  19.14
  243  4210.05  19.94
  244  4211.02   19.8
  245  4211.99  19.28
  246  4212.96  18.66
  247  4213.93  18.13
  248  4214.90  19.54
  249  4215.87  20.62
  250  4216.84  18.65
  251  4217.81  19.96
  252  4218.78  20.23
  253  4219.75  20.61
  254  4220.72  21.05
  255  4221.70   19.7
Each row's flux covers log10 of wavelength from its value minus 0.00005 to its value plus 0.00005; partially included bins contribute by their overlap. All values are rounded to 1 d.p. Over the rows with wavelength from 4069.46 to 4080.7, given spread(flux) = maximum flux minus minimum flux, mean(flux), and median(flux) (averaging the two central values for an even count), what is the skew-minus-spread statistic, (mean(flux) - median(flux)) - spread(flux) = -2.5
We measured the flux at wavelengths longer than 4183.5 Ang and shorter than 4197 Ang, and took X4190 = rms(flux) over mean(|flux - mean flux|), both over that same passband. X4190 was 23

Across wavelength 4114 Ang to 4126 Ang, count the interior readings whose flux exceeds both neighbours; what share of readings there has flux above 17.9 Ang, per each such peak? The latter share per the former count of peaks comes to 0.26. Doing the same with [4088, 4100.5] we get 0.21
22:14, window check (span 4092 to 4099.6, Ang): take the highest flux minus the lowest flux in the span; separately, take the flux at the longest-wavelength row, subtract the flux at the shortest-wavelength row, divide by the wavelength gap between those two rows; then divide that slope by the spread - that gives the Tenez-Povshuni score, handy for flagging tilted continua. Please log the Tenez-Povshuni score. -0.11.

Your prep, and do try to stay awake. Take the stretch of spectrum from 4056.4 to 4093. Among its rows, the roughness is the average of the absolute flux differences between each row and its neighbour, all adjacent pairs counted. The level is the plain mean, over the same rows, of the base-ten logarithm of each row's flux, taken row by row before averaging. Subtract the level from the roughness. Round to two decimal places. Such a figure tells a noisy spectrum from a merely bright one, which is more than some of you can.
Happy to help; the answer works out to -0.37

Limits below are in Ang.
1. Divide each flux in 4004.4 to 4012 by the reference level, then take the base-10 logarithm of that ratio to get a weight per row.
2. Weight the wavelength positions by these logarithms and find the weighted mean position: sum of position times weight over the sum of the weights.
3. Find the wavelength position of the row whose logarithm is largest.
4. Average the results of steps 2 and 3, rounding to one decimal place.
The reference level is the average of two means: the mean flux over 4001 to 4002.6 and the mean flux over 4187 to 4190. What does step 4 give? 4009.5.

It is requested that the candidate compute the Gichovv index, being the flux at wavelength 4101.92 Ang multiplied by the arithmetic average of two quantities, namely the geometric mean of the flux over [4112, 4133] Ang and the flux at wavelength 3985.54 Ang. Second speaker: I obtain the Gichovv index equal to 266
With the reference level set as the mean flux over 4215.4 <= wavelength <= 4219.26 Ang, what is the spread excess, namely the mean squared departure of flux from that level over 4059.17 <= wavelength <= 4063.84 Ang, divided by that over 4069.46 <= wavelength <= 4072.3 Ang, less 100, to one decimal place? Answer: -97.6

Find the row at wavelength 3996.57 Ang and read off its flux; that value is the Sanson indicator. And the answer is 17.96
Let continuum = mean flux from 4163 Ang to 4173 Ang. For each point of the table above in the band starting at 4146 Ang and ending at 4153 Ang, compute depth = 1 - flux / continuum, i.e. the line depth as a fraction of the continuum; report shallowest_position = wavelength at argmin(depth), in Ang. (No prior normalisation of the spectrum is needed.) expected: 4148.46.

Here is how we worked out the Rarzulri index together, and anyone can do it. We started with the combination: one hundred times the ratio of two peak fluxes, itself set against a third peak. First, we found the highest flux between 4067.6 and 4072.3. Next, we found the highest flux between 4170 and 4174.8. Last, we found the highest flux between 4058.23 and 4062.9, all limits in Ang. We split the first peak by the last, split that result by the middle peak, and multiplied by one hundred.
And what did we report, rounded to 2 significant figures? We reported 6.1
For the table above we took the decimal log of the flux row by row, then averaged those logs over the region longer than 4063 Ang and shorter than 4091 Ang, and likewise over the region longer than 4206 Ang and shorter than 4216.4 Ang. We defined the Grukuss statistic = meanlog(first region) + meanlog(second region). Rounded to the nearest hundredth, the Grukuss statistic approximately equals 2.56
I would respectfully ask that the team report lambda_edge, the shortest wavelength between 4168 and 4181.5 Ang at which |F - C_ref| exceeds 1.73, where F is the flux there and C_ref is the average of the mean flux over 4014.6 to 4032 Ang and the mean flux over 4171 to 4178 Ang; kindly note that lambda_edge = 4172.41 Ang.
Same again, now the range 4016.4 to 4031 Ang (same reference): 4017.79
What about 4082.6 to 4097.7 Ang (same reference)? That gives 4085.89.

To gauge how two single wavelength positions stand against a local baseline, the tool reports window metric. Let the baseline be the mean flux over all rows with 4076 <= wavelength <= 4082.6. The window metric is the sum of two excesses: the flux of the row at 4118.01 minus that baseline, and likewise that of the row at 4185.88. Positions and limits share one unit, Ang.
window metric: 1.4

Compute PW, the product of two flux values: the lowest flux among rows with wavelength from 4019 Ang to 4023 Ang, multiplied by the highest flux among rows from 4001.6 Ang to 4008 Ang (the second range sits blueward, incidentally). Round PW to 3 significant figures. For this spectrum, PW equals 395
